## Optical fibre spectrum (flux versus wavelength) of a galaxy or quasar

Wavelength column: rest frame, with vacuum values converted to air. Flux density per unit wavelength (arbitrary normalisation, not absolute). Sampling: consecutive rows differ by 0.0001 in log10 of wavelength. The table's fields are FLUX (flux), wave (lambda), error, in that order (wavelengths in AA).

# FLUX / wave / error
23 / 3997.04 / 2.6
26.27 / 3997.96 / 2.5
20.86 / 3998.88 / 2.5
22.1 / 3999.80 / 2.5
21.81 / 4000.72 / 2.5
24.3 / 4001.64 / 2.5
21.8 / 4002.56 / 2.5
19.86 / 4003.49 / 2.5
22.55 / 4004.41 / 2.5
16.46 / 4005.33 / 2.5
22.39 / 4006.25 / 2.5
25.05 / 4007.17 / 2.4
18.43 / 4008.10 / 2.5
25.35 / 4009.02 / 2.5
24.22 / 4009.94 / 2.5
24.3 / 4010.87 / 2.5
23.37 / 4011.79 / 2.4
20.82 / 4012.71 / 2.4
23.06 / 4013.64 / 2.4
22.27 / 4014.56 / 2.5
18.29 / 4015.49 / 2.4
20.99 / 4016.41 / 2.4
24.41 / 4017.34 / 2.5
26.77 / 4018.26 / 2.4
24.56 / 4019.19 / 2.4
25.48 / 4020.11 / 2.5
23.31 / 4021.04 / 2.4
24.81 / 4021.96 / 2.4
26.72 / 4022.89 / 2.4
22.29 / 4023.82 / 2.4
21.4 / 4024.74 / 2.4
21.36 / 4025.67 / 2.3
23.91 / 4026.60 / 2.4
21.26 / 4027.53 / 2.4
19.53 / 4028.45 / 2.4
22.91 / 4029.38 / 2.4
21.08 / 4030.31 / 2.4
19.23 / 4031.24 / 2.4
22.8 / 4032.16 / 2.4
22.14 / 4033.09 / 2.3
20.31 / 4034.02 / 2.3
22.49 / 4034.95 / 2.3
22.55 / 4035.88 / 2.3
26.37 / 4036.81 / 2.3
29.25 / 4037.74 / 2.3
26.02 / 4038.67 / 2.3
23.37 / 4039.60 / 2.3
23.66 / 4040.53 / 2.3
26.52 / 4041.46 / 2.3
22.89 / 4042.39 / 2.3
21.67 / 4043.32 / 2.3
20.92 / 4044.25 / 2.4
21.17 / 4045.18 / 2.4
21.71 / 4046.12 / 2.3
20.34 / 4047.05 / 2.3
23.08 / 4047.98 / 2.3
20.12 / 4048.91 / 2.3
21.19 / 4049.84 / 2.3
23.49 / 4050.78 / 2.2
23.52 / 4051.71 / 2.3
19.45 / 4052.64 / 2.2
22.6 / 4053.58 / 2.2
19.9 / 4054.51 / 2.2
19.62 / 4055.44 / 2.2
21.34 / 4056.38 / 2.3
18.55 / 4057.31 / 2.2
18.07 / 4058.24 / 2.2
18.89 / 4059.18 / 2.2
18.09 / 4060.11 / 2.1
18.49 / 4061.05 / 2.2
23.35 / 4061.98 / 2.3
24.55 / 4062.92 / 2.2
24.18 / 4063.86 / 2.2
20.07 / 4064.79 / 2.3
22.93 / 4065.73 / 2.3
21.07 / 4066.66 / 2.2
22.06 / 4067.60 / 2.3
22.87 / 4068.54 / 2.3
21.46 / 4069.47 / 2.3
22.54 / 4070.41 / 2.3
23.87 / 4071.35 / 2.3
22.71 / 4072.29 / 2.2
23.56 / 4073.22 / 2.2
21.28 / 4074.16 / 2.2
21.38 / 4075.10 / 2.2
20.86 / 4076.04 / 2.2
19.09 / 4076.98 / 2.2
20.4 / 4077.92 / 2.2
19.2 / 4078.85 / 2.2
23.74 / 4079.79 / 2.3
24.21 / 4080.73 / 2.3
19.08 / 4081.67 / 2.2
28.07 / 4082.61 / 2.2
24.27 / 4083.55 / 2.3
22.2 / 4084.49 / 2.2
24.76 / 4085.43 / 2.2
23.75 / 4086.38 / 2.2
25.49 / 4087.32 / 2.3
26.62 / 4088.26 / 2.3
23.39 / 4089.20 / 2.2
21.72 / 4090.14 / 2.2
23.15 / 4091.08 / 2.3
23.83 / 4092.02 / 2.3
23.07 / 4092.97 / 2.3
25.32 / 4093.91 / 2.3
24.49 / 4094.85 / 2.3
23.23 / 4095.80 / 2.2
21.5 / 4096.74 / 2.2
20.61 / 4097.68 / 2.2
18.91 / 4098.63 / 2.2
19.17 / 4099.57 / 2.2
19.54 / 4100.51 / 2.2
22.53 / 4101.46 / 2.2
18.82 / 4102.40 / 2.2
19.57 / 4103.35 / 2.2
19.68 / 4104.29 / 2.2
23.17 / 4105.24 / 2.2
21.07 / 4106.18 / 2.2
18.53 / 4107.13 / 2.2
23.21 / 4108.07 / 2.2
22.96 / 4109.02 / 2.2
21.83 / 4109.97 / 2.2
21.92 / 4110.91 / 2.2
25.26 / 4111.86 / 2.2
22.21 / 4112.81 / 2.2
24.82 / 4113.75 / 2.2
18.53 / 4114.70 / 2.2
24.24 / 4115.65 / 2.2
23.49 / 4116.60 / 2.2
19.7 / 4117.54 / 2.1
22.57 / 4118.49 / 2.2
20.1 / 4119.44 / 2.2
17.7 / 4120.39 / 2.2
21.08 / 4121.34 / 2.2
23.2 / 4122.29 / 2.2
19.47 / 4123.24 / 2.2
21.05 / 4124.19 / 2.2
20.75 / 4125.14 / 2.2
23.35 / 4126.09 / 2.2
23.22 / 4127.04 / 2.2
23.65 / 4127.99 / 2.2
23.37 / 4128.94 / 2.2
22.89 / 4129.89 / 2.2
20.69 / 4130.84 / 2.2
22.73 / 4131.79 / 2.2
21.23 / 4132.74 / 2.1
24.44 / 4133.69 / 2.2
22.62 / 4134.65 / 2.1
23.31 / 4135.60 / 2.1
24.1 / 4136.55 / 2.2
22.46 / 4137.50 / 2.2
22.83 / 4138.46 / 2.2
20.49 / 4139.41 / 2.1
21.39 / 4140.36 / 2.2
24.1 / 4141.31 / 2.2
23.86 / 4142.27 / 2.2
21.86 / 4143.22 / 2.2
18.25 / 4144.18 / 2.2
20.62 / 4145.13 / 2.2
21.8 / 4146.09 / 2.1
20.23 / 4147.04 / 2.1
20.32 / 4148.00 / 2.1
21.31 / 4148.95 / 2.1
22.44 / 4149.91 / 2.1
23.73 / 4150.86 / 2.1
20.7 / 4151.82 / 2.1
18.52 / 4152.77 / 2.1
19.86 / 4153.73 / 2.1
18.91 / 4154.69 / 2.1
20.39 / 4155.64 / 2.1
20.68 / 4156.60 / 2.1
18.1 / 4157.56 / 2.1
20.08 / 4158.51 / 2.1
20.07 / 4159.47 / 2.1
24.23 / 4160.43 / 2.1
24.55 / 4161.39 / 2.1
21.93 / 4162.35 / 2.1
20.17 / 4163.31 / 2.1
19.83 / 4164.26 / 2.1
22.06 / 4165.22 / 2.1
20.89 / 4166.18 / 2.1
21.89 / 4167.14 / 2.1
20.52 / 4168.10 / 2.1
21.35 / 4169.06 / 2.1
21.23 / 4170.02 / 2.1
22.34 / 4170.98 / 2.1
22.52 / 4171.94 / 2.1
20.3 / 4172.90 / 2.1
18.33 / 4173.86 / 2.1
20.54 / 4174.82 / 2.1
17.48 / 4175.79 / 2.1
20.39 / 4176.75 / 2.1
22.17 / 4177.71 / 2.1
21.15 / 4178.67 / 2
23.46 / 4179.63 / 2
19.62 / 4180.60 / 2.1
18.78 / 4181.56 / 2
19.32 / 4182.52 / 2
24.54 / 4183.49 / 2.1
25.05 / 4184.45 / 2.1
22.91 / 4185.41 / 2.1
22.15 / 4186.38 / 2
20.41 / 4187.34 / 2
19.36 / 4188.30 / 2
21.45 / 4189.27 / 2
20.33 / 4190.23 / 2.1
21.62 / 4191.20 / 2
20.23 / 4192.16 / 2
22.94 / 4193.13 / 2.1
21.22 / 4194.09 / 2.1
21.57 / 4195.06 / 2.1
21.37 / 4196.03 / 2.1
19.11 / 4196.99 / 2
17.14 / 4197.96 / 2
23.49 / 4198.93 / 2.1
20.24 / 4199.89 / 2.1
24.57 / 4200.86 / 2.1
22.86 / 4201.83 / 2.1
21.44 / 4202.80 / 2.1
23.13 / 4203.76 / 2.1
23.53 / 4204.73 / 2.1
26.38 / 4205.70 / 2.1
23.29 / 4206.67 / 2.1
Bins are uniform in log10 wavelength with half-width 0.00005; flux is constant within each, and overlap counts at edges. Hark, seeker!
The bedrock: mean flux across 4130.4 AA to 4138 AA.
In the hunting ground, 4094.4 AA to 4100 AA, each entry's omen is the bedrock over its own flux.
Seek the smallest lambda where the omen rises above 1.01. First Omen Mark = 4096.74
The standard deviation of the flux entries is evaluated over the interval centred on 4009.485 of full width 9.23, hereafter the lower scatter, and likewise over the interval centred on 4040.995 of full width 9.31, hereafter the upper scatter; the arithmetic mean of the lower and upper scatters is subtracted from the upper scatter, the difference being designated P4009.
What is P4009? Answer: -0.09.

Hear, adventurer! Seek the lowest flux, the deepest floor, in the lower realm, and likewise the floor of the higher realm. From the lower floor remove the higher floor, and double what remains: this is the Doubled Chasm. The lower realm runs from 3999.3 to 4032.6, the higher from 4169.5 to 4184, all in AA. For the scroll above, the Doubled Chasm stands -2.0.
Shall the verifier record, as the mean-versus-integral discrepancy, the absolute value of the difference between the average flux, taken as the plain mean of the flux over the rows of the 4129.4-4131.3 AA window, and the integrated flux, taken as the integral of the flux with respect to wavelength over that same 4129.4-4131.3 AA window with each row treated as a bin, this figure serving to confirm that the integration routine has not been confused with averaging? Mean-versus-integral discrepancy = 20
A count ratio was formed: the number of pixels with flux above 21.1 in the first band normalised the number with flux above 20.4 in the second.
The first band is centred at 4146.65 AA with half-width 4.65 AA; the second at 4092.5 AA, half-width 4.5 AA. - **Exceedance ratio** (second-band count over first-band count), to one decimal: 1.7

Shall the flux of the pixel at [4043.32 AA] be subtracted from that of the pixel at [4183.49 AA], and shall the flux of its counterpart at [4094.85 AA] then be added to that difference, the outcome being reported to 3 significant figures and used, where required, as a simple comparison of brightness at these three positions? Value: 27.4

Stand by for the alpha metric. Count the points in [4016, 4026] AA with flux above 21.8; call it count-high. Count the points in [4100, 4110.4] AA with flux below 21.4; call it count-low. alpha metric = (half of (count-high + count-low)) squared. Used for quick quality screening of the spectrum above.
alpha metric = 49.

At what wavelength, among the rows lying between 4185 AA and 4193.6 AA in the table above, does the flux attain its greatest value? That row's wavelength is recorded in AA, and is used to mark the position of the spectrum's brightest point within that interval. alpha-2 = 4193.13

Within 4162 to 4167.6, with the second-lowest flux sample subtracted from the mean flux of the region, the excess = 1.0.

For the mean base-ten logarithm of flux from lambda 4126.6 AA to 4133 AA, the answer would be 1.35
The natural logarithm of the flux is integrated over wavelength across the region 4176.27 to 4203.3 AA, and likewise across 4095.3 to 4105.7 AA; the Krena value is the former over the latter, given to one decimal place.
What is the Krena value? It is 2.6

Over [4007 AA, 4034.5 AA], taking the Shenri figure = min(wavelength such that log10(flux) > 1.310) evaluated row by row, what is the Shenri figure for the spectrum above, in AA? 4007.17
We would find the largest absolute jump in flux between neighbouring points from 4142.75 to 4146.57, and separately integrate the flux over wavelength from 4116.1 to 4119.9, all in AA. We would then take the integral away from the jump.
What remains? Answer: -78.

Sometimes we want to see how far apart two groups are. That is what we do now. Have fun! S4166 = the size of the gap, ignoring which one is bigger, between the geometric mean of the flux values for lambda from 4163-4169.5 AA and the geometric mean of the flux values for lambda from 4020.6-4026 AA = 2.3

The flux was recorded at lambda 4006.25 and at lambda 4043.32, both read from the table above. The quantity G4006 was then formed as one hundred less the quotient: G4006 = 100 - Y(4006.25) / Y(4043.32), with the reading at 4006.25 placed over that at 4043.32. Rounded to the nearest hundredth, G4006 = 98.97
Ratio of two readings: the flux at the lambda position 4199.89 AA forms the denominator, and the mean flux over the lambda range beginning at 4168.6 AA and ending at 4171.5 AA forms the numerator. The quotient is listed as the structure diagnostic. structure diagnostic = 1.07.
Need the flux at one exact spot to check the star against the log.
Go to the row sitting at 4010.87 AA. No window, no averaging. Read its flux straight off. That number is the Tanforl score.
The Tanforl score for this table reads 24.3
